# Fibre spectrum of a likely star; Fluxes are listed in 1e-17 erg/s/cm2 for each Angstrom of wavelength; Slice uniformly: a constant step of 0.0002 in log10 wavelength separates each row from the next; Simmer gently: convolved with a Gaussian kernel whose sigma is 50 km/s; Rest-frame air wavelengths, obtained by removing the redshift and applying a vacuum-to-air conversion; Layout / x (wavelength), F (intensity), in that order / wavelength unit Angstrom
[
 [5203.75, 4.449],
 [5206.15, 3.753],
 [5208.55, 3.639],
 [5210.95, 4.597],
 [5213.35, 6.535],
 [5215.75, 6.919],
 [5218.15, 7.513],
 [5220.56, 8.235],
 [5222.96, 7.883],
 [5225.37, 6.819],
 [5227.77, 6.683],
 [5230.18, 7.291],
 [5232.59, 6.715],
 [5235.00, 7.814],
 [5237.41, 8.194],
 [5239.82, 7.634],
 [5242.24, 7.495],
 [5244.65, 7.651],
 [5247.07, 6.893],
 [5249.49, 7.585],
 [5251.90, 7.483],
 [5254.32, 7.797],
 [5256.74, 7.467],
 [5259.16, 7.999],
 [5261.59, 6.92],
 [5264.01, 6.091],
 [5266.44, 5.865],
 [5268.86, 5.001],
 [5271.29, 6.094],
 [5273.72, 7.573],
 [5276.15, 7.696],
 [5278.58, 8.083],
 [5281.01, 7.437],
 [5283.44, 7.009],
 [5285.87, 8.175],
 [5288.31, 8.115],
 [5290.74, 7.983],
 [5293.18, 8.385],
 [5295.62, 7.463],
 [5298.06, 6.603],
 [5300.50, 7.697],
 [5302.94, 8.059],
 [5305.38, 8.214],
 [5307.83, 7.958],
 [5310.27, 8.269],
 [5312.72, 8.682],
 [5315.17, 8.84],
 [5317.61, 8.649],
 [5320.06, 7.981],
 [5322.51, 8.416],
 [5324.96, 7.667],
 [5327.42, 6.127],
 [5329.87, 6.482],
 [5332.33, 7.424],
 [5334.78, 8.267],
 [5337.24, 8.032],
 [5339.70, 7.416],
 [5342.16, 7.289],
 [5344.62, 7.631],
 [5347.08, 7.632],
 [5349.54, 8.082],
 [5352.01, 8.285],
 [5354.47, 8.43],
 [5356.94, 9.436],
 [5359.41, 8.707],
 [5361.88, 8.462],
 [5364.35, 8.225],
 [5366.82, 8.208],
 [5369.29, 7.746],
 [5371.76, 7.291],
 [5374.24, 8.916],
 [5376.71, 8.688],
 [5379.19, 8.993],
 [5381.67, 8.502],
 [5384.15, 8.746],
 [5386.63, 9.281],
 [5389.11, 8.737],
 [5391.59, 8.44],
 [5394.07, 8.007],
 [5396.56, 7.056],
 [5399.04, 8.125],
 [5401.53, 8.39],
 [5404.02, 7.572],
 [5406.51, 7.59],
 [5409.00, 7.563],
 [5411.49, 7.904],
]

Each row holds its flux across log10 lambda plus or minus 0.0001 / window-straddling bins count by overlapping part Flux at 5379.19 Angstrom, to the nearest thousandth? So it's 8.993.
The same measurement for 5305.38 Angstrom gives 8.214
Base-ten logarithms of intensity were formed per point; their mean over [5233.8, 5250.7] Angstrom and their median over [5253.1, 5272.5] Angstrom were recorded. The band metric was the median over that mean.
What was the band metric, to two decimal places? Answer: 0.92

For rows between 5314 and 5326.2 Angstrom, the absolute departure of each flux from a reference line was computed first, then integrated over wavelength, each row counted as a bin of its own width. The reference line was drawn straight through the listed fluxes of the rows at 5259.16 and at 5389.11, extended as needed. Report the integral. 4.8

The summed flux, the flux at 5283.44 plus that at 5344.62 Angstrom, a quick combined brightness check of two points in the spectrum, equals 14.6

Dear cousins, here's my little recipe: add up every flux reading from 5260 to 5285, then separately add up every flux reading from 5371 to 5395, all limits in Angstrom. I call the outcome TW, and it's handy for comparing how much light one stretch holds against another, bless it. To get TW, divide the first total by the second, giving 0.79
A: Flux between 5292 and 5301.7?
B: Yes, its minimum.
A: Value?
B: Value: 6.603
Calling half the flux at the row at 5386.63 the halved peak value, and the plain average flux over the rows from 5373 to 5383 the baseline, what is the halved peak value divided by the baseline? 0.53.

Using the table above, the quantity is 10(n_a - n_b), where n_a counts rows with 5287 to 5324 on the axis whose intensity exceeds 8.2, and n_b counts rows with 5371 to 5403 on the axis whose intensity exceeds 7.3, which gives -40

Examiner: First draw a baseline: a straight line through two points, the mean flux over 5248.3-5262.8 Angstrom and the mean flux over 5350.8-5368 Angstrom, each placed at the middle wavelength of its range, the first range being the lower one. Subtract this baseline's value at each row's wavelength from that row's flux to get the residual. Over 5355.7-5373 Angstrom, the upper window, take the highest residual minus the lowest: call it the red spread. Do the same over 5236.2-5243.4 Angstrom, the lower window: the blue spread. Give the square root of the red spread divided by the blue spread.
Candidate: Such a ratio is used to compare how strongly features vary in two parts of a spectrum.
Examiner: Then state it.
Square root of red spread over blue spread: 1.8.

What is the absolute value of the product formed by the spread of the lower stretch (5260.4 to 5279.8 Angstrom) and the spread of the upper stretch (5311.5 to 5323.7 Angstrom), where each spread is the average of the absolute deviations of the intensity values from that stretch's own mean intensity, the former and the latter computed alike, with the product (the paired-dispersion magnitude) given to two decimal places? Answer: 0.23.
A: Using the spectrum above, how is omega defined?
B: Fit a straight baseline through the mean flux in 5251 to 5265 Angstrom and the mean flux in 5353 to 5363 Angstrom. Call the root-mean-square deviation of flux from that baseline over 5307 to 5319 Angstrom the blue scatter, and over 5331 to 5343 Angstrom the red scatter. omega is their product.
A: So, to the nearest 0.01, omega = 0.41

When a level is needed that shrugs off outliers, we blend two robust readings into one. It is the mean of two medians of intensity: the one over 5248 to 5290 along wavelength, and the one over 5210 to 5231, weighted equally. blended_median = 7.20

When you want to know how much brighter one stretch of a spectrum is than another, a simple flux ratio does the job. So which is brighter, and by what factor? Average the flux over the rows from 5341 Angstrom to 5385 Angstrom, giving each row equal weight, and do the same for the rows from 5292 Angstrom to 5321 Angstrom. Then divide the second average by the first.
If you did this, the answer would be 0.973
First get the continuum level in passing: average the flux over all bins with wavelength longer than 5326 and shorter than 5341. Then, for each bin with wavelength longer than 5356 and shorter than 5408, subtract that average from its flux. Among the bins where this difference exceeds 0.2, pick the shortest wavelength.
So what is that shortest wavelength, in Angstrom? 5356.94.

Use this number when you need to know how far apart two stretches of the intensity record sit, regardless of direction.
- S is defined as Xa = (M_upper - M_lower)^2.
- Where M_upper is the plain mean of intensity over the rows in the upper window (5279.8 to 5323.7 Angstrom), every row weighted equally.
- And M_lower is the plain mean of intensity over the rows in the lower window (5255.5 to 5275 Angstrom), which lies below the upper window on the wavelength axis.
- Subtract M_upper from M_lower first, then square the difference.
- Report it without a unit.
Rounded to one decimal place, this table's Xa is 1.9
